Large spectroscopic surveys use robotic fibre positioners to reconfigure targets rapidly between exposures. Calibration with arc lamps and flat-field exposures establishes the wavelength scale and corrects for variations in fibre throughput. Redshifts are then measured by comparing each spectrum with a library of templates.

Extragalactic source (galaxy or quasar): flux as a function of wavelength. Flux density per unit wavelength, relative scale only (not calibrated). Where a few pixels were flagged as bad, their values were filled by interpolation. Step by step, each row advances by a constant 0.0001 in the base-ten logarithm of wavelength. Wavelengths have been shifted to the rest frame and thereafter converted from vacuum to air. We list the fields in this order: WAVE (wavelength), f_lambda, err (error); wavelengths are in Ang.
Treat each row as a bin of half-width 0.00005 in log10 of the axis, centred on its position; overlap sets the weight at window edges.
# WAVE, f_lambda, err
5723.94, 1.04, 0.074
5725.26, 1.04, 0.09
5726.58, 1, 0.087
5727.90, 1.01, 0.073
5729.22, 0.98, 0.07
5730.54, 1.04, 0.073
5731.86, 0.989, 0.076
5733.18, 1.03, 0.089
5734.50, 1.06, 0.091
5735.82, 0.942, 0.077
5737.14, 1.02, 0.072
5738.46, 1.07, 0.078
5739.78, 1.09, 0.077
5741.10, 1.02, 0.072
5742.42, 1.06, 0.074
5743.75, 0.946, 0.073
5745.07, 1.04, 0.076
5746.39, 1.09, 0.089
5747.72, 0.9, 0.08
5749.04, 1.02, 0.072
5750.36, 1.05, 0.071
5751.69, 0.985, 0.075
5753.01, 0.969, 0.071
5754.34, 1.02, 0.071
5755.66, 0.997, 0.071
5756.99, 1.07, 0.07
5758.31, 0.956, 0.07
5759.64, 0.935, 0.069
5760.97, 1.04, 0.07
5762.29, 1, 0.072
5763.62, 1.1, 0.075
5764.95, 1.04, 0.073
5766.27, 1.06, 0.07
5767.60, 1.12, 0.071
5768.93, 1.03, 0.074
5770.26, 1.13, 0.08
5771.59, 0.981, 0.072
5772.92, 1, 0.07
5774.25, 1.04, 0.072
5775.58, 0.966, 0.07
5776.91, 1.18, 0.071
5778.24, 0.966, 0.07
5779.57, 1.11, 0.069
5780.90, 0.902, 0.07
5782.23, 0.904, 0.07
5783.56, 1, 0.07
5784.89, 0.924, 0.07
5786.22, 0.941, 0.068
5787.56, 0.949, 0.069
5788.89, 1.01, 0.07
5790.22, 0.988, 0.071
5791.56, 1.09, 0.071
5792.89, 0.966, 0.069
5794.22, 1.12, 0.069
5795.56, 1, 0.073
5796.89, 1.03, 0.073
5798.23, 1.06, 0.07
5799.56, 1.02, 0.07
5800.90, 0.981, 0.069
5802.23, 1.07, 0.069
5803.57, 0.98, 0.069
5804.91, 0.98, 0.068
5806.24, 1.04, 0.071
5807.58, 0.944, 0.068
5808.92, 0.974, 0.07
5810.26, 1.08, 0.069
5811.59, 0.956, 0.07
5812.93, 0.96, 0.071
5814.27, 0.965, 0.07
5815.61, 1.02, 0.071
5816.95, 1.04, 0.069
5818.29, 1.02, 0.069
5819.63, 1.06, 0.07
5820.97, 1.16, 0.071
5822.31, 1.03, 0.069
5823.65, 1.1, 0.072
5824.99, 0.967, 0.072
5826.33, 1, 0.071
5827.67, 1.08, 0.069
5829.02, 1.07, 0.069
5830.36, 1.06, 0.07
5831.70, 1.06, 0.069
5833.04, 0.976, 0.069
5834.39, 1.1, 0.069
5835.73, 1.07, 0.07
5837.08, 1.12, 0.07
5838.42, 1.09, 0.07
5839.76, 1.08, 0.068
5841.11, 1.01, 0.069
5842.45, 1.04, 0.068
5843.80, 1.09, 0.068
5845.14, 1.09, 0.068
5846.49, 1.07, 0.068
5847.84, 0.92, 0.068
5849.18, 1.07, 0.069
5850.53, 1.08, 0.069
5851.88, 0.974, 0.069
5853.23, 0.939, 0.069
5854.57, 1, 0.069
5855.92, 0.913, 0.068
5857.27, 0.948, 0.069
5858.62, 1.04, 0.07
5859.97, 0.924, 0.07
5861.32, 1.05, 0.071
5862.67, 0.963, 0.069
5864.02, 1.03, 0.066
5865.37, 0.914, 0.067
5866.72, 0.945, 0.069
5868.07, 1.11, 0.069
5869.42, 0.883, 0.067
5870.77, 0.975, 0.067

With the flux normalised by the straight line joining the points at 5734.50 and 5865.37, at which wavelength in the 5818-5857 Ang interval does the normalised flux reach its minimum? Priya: 5847.84 Ang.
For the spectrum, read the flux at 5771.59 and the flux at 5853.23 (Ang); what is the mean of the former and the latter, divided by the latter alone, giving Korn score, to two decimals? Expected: 1.02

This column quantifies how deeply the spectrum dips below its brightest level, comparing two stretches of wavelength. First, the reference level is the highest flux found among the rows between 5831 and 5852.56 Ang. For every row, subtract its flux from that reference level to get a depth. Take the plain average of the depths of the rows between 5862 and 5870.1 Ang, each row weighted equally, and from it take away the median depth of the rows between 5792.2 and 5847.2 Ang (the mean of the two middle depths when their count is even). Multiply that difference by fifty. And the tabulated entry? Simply 3.3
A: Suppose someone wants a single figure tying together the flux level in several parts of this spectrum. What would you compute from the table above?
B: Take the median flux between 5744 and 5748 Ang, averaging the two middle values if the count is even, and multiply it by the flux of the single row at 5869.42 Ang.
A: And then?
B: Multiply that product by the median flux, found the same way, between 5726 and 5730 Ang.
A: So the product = 0.92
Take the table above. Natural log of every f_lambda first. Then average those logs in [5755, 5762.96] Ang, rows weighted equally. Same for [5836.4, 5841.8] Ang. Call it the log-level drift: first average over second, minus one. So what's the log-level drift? -1.02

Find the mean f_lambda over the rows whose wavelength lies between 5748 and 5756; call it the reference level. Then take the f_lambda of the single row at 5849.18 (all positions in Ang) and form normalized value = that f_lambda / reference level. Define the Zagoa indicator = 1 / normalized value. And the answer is 0.94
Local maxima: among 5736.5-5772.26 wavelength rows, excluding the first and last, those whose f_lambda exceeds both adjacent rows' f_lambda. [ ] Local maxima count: 10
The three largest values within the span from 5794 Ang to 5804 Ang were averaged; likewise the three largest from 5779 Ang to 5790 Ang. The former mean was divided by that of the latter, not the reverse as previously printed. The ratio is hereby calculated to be 1.04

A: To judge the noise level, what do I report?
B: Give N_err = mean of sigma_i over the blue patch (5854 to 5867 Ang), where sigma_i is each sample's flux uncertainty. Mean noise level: 0.0688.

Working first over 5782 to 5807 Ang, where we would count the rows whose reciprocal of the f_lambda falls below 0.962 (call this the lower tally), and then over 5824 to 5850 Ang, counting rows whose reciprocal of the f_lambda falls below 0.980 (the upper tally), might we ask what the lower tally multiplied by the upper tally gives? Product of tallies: 70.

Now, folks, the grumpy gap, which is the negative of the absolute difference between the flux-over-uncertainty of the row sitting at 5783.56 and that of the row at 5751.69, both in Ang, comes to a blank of -1.2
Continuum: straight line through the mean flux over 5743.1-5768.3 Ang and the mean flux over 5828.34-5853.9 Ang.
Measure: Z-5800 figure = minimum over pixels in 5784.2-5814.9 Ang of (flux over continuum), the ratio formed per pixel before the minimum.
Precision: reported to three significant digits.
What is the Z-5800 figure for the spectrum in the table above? 0.899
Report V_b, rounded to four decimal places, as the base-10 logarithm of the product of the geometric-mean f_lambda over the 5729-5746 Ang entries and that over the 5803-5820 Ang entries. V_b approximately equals 0.0093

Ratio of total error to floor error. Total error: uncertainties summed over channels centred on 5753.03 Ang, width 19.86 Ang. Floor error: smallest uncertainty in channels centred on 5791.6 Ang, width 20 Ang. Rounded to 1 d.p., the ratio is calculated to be 16.2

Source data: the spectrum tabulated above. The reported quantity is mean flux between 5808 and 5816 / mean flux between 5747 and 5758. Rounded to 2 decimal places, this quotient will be 0.99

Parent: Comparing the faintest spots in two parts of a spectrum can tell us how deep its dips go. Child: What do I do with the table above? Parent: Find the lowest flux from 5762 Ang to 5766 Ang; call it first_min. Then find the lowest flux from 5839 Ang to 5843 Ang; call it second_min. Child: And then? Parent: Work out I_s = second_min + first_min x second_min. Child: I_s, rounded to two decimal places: 2.02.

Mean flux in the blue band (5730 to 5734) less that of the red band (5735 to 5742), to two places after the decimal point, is -0.01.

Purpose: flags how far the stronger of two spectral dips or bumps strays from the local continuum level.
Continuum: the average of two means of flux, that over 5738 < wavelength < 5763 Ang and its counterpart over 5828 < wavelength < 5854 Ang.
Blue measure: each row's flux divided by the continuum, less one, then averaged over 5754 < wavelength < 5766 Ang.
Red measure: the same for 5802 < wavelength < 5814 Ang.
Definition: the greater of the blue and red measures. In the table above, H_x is -0.01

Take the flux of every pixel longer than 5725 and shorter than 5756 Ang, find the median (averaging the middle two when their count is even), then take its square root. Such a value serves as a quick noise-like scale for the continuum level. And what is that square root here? 1.01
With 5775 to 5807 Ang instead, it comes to 1.00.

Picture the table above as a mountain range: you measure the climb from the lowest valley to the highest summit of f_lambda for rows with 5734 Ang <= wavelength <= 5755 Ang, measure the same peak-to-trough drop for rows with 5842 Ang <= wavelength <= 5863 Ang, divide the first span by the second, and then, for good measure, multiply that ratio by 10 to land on 10.7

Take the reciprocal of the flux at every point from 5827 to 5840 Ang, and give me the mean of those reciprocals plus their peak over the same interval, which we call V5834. 1.96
